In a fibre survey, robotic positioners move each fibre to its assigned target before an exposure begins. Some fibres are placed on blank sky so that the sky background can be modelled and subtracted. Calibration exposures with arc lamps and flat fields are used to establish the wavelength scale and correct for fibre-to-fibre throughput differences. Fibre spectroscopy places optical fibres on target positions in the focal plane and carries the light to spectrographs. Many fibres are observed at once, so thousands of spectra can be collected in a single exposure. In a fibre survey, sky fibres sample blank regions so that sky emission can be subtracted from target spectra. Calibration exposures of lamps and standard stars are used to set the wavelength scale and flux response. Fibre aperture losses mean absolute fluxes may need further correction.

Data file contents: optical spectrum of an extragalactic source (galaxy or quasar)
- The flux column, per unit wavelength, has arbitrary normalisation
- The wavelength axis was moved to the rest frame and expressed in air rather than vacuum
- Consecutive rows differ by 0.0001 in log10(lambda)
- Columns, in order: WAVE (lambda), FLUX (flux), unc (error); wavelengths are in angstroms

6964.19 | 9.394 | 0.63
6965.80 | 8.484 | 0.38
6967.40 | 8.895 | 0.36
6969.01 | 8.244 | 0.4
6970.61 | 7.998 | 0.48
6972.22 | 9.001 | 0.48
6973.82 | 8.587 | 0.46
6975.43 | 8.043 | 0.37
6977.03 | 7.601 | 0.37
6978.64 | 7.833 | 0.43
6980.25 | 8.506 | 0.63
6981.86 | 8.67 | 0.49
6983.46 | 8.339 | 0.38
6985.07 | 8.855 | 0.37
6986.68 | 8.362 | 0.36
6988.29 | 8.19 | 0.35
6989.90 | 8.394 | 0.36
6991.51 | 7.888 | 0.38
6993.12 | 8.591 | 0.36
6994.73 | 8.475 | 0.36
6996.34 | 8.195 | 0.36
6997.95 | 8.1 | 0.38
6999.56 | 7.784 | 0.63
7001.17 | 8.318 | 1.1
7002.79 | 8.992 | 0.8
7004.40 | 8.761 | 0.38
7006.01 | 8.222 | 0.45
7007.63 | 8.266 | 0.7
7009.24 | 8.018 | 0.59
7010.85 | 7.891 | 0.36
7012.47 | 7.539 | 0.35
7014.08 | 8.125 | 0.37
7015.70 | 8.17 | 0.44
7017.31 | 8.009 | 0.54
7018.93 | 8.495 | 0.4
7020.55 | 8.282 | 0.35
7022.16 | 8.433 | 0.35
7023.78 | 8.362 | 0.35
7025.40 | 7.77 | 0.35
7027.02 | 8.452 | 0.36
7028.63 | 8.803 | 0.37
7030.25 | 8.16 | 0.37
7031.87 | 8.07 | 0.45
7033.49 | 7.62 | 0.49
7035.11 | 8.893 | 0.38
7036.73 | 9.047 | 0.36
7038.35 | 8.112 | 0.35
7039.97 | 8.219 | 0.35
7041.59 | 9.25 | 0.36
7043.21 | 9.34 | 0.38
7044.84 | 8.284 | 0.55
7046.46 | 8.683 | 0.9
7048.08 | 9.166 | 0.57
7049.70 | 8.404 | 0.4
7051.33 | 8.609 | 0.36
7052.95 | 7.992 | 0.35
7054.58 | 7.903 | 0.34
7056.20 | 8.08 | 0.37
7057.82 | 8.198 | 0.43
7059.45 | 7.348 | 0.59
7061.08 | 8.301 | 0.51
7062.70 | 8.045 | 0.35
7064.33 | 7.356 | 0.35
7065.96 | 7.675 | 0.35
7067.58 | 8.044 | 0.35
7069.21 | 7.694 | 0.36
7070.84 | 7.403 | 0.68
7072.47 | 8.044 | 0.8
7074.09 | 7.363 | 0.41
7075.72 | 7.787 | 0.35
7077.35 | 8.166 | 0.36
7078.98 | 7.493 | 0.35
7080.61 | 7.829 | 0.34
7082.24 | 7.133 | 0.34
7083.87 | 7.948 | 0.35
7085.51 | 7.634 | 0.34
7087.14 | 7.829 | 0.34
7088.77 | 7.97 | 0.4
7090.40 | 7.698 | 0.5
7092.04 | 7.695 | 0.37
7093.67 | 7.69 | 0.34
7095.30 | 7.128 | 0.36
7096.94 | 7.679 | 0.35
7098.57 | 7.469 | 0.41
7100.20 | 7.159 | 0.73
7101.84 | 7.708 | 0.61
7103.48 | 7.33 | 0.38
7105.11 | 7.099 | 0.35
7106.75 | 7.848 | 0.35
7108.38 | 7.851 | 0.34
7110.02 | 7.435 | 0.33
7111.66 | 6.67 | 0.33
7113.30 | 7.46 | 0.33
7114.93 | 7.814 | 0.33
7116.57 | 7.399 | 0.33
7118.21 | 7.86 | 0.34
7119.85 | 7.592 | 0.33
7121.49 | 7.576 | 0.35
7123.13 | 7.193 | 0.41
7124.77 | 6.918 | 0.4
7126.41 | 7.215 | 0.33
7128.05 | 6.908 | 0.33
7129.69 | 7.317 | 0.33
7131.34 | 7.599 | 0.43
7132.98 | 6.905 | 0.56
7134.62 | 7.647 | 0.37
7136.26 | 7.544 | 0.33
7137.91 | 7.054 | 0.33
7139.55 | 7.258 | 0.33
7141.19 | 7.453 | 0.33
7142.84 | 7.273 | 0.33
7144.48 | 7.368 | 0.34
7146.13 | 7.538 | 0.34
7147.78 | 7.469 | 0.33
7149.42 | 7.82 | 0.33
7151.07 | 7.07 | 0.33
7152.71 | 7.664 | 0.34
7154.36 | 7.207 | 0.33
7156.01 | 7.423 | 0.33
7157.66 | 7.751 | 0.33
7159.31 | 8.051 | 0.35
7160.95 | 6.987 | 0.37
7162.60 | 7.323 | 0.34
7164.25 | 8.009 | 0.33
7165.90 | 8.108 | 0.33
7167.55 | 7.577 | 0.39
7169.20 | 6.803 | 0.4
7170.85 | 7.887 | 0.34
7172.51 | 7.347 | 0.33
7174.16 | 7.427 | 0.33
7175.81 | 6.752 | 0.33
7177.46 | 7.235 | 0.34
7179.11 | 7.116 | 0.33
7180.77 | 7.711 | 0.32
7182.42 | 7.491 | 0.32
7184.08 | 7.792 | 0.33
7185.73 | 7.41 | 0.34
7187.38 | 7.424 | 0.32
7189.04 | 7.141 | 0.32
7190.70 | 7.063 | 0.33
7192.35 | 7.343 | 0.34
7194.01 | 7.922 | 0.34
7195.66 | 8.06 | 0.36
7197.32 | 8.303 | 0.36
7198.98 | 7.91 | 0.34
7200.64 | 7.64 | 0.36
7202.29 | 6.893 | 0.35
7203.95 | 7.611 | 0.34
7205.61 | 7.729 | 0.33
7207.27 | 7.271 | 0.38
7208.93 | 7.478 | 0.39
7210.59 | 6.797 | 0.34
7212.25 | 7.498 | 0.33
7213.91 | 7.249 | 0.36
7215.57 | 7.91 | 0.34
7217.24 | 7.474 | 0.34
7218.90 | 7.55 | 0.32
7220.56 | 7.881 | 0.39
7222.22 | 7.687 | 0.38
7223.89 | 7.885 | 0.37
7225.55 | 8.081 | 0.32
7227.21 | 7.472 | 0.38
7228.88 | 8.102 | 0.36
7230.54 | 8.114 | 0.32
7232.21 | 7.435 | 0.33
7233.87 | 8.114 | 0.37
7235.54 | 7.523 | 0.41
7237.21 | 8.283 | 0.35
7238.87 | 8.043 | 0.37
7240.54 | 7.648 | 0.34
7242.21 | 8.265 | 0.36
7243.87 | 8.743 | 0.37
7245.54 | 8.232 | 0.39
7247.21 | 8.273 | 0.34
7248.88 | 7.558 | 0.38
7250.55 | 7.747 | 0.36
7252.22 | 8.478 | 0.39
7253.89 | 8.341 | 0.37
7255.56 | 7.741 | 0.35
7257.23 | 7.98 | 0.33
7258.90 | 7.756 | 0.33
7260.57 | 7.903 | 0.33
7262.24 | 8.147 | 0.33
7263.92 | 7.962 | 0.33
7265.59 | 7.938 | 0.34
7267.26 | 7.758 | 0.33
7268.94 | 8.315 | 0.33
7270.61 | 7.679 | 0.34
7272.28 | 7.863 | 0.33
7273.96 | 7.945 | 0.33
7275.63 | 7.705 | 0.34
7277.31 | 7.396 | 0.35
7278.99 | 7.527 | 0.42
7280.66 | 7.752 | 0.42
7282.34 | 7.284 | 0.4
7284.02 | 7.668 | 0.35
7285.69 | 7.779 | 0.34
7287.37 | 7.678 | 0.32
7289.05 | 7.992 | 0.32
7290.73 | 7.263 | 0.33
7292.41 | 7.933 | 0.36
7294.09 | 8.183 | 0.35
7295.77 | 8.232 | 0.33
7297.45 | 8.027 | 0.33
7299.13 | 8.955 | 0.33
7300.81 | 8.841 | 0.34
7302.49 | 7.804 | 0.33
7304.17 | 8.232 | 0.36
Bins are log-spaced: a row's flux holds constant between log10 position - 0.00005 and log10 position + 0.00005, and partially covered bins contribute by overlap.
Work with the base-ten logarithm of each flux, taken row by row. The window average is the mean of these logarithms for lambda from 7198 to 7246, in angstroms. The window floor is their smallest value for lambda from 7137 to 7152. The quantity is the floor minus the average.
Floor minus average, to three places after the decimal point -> -0.040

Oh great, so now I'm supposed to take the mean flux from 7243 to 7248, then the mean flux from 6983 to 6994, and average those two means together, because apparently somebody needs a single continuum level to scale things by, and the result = 8.4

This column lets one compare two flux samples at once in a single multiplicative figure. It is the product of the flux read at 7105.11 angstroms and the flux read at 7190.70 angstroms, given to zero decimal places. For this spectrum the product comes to 50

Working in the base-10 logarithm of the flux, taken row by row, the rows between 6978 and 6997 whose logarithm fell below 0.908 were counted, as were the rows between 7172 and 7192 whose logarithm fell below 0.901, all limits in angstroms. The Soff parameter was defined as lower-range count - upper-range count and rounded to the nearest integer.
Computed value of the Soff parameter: -10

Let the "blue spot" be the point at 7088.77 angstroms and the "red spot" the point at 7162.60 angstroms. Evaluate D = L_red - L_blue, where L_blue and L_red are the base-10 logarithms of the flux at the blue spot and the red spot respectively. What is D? -0.04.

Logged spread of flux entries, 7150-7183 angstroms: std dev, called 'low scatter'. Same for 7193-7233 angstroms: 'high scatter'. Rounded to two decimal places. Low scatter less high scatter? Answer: 0.02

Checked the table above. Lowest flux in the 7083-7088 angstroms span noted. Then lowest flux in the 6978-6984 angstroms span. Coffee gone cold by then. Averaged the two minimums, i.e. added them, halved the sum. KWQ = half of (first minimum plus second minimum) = 7.7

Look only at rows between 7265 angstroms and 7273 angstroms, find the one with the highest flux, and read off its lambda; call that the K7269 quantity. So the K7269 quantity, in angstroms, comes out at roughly 7268.94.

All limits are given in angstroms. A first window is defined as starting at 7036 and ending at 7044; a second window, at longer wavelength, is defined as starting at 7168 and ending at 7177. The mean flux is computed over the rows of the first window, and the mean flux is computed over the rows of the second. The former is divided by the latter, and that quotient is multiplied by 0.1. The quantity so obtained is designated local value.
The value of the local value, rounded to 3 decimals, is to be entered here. 0.121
